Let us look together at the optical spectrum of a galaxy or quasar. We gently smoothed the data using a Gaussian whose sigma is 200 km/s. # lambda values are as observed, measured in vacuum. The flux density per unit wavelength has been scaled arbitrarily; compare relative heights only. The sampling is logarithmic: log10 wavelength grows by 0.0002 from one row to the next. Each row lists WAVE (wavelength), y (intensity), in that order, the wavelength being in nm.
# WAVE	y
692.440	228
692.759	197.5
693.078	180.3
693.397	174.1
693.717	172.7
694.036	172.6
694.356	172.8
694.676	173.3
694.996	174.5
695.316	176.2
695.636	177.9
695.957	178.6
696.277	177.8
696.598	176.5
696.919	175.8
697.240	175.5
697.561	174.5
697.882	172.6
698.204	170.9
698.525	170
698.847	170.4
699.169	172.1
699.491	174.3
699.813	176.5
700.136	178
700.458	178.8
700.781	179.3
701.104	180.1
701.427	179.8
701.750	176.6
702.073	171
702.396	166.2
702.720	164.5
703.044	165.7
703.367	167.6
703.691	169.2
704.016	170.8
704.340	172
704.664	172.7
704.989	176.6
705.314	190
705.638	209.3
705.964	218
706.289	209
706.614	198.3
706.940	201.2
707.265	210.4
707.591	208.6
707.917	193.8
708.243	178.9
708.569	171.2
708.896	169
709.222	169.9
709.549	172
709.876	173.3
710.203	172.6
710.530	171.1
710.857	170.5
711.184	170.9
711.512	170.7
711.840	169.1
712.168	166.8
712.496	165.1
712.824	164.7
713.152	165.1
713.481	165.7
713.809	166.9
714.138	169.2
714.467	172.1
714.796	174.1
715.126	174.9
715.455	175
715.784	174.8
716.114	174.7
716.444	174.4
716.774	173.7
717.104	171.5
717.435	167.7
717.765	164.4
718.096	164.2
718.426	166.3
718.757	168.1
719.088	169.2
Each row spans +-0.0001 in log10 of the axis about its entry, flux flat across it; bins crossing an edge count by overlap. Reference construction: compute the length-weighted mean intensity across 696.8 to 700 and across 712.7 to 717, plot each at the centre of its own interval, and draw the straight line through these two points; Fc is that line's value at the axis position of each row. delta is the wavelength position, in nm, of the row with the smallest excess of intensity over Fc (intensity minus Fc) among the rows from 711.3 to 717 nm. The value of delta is 712.824 nm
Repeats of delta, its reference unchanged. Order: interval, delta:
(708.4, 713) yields 712.824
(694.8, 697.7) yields 694.996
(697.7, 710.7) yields 702.720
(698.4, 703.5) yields 702.720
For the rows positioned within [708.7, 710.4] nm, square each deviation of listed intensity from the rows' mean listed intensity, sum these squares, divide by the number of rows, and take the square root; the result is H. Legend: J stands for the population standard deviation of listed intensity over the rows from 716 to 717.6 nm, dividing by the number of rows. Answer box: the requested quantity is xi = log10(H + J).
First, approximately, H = 1.6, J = 2.6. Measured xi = 0.63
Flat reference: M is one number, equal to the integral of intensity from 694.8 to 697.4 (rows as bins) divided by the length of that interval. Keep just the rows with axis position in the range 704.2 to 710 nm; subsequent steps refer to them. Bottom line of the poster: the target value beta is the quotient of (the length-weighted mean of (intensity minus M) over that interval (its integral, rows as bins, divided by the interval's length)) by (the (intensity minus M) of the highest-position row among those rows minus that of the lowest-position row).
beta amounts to 9.4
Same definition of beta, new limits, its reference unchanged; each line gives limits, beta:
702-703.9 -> 5.2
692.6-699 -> 0.0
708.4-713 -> 1.0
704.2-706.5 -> 0.4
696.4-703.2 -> 0.3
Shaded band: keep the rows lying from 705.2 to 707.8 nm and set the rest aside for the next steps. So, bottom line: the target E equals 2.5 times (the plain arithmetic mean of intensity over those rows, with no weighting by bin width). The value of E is 514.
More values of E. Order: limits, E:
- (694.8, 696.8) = 442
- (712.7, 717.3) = 428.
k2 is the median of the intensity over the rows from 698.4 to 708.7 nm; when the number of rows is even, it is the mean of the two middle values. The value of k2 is 177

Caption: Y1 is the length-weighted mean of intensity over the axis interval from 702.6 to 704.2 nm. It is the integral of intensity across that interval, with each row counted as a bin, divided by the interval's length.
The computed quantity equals 168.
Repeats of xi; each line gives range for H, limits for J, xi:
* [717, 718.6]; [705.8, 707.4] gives 0.99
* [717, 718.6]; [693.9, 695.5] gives 0.60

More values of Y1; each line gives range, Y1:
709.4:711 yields 172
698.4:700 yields 173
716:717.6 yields 172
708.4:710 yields 171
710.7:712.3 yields 170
